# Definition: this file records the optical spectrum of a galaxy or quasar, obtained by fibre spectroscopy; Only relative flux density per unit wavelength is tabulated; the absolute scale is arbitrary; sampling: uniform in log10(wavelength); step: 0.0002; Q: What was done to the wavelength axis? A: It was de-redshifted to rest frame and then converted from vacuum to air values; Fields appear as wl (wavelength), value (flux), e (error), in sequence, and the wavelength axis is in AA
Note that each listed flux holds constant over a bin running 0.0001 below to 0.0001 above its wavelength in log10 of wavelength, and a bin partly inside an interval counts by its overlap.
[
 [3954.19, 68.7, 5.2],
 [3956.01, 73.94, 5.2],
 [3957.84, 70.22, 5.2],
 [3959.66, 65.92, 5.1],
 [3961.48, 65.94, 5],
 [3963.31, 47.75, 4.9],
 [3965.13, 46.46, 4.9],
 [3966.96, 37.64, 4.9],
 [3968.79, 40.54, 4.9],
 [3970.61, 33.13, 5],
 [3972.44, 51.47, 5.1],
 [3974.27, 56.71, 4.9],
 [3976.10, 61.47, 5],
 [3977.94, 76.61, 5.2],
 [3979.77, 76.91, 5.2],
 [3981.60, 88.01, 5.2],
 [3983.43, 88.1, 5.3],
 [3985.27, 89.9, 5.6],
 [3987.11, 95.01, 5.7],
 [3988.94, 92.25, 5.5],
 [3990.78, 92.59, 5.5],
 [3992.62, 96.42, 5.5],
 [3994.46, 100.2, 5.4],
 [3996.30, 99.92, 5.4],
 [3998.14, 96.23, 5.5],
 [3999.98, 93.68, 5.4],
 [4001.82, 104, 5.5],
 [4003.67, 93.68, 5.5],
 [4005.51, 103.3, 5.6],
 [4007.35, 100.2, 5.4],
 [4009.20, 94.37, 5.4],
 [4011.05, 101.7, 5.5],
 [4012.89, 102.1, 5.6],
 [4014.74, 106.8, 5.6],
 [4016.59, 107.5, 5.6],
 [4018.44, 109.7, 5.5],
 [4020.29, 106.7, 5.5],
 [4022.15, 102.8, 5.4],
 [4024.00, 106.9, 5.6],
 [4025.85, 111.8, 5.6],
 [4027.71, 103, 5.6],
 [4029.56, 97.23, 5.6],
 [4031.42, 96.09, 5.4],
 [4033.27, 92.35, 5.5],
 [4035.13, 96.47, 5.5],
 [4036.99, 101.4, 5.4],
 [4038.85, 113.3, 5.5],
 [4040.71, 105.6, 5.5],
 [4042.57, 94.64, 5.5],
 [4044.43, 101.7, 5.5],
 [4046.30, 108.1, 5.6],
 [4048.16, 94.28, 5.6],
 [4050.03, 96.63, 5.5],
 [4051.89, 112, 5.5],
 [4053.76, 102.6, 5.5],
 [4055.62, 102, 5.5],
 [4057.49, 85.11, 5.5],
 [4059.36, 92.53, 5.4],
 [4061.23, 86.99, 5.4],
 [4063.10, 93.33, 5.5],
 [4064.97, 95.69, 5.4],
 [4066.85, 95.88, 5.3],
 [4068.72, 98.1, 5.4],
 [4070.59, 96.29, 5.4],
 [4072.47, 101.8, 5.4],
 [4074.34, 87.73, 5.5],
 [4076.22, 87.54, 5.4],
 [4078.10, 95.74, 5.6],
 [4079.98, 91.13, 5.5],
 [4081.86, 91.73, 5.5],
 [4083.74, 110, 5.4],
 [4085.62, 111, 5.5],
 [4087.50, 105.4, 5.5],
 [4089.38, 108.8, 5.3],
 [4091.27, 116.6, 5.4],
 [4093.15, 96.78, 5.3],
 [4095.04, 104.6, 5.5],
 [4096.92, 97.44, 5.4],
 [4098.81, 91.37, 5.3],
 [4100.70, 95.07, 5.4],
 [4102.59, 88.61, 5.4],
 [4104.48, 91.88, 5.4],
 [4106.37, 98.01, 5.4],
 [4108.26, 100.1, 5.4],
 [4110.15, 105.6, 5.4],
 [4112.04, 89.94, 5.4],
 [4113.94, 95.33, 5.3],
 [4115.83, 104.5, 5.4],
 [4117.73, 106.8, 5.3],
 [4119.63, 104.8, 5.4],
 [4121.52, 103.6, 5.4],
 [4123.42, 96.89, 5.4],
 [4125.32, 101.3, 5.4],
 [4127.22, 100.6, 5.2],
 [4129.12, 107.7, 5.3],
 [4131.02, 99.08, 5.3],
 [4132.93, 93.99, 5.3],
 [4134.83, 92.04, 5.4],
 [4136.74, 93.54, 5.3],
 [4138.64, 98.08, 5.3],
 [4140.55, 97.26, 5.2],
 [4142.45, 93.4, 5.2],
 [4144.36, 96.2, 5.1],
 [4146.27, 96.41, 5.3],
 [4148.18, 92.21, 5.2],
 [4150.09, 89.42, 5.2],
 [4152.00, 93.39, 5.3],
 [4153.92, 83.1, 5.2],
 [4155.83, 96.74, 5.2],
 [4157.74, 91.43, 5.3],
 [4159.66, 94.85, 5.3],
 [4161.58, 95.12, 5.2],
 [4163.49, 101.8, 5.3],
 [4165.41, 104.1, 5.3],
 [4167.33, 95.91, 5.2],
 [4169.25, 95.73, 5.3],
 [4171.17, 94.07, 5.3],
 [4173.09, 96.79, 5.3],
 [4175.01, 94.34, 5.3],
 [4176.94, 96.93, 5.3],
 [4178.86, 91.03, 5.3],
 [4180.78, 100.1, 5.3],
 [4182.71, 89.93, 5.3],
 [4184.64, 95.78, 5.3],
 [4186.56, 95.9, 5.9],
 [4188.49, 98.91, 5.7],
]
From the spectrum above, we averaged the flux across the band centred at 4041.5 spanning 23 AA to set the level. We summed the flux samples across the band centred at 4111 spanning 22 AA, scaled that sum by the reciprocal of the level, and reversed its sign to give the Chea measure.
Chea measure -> -11.7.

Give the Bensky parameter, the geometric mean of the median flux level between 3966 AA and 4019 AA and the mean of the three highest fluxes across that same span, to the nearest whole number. 101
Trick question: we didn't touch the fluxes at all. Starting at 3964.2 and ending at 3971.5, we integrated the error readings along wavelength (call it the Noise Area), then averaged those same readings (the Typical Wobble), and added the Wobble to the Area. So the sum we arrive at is 41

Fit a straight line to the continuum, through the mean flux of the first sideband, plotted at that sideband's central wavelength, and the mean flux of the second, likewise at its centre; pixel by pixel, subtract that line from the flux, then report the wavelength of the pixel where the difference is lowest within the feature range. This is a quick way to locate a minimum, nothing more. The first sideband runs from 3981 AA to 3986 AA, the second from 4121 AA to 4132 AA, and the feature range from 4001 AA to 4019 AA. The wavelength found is 4003.67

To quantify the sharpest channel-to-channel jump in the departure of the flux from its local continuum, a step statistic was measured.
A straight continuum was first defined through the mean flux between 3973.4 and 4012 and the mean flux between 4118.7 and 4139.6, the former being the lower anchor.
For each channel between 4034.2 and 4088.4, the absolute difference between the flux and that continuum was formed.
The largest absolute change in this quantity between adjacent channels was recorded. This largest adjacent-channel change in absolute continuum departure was 15.3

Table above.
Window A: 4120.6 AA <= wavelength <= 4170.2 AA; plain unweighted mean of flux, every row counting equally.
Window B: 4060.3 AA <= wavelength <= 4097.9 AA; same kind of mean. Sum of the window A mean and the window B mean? 194.9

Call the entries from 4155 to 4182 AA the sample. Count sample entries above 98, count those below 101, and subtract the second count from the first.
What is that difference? -9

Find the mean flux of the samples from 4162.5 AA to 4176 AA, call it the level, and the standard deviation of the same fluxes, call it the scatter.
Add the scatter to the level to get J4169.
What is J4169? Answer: 101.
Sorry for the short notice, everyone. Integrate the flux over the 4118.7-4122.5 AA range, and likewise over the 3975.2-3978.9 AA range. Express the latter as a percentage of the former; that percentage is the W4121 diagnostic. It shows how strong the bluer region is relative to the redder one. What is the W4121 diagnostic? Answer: 64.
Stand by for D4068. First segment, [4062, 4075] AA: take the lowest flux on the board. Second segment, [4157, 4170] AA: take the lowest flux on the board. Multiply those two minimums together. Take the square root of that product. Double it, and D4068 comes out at 179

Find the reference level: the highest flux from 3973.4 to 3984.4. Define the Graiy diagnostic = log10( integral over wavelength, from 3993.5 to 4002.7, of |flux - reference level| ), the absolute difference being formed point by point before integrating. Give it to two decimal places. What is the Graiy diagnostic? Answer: 1.99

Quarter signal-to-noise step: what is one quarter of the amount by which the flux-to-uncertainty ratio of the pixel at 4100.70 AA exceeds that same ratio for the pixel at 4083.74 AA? -0.7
